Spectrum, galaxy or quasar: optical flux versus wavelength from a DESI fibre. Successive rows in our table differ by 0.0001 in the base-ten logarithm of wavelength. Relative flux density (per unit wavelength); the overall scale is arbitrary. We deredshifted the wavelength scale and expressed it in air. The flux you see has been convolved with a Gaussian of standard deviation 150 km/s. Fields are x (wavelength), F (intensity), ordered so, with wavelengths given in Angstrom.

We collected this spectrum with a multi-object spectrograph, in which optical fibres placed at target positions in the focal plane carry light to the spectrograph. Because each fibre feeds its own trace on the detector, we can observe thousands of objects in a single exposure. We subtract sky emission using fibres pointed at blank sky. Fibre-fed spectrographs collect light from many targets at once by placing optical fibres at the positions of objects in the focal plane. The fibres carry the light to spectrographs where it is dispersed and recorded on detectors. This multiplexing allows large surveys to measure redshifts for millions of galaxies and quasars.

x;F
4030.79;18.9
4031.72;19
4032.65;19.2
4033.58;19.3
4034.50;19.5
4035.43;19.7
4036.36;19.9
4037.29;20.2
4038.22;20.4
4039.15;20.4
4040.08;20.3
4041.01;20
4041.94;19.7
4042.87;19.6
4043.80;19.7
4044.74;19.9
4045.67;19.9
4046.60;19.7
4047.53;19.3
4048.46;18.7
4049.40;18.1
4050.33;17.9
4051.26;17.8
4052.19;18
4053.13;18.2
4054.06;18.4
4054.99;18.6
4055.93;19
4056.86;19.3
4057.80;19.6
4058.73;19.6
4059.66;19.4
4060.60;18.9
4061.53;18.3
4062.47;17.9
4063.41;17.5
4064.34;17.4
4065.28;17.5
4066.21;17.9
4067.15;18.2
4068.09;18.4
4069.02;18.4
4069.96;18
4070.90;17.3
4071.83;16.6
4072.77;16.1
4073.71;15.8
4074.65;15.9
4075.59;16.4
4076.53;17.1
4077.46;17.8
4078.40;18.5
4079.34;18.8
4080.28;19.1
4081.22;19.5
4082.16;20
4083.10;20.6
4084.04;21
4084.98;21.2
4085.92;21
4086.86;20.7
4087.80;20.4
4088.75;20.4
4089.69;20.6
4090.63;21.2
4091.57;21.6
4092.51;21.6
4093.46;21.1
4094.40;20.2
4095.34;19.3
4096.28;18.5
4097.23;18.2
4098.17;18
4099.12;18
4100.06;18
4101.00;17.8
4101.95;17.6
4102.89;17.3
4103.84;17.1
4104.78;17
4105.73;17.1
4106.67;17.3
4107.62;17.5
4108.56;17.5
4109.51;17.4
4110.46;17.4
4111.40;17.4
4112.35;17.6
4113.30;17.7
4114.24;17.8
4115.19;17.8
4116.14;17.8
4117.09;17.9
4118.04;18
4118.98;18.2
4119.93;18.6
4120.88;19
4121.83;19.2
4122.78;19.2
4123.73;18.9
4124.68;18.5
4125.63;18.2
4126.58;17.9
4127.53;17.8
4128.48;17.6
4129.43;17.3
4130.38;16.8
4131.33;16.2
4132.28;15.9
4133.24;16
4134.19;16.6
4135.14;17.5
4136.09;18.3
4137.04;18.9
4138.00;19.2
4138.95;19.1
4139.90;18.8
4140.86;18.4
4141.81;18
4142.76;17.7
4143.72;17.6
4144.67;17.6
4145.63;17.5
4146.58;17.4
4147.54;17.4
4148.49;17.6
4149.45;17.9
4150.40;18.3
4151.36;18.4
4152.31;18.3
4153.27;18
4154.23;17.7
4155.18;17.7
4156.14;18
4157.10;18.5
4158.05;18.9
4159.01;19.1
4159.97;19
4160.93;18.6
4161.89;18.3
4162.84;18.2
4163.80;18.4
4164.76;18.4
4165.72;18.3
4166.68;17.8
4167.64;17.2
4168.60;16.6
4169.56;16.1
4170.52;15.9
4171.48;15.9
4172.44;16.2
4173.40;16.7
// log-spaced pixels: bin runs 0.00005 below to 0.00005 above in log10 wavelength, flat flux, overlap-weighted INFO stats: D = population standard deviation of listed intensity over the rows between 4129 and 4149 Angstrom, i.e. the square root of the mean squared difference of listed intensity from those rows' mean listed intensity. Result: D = 0.9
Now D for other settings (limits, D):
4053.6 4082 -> 1.1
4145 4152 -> 0.4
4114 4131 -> 0.6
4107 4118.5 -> 0.2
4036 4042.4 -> 0.2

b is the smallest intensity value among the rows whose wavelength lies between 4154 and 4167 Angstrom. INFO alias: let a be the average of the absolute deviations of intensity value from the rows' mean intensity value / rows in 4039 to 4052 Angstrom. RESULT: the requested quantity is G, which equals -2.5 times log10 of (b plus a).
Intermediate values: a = 0.71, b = 17.7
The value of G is -3.16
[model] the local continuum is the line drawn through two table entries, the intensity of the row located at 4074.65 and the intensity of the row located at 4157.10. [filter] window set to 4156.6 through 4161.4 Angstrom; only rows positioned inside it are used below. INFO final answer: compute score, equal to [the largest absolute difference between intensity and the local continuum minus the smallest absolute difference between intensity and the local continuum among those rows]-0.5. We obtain 0.04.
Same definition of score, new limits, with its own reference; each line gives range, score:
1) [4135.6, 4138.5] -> 0.34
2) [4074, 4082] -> 2.89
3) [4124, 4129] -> 0.52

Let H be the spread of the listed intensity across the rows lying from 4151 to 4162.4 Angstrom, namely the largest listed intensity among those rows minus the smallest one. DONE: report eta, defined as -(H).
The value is -1.4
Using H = 1.4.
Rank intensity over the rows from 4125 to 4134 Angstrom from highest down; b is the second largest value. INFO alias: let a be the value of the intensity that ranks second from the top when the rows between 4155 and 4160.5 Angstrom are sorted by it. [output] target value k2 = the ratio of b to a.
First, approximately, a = 19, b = 17.9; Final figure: 0.94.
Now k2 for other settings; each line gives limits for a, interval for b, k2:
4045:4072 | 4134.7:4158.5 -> 0.97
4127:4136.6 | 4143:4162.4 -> 1.07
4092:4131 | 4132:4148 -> 0.91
